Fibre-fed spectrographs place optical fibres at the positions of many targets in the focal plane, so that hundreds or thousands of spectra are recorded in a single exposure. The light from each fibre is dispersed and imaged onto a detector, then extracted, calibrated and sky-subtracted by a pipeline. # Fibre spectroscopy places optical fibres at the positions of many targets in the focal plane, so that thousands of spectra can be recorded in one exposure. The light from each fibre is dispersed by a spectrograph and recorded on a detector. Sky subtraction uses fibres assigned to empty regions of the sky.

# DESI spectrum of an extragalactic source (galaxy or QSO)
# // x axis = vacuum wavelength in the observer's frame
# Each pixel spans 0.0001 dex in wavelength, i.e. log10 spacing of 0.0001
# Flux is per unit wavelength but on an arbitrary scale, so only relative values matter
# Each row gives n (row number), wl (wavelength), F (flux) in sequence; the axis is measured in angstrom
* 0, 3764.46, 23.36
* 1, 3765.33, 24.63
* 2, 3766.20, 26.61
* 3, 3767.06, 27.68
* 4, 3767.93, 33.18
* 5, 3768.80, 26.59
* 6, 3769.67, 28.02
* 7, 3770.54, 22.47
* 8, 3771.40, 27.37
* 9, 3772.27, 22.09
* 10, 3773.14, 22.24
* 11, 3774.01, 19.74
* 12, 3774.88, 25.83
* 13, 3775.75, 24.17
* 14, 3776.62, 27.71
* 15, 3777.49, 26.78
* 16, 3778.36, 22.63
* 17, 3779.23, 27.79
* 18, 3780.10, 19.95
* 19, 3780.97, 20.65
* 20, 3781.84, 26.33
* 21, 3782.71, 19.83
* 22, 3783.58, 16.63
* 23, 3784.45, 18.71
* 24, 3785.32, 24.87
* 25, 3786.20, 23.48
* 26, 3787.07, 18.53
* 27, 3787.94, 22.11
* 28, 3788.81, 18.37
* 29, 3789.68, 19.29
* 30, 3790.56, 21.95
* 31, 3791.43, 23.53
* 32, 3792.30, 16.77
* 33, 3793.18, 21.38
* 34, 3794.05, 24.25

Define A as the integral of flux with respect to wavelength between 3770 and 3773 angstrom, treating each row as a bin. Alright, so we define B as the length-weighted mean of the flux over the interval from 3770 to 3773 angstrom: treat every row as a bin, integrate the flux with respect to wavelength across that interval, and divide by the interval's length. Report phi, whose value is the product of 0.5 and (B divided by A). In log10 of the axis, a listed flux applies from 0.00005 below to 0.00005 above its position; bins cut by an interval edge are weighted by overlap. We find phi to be 0.167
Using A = 72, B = 24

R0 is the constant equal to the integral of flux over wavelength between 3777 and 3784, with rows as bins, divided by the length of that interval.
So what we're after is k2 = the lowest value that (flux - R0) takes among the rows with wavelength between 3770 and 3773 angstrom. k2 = -0.5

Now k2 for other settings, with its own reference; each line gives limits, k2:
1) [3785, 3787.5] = -4.1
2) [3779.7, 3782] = -2.7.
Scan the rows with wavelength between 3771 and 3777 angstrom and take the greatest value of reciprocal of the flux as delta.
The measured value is 0.051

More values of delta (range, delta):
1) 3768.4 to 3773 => 0.045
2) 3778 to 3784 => 0.060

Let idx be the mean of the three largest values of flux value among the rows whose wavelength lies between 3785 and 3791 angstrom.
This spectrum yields 23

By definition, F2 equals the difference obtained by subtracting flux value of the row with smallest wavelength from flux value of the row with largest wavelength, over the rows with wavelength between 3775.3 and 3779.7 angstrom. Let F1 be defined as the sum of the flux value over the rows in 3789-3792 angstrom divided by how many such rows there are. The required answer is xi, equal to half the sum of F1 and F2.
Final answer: 12.6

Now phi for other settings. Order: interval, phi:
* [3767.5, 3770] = 0.200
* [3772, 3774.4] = 0.208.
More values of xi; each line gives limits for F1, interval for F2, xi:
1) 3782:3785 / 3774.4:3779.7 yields 10.2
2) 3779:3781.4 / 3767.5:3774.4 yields 4.7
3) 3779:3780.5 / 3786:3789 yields 9.4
